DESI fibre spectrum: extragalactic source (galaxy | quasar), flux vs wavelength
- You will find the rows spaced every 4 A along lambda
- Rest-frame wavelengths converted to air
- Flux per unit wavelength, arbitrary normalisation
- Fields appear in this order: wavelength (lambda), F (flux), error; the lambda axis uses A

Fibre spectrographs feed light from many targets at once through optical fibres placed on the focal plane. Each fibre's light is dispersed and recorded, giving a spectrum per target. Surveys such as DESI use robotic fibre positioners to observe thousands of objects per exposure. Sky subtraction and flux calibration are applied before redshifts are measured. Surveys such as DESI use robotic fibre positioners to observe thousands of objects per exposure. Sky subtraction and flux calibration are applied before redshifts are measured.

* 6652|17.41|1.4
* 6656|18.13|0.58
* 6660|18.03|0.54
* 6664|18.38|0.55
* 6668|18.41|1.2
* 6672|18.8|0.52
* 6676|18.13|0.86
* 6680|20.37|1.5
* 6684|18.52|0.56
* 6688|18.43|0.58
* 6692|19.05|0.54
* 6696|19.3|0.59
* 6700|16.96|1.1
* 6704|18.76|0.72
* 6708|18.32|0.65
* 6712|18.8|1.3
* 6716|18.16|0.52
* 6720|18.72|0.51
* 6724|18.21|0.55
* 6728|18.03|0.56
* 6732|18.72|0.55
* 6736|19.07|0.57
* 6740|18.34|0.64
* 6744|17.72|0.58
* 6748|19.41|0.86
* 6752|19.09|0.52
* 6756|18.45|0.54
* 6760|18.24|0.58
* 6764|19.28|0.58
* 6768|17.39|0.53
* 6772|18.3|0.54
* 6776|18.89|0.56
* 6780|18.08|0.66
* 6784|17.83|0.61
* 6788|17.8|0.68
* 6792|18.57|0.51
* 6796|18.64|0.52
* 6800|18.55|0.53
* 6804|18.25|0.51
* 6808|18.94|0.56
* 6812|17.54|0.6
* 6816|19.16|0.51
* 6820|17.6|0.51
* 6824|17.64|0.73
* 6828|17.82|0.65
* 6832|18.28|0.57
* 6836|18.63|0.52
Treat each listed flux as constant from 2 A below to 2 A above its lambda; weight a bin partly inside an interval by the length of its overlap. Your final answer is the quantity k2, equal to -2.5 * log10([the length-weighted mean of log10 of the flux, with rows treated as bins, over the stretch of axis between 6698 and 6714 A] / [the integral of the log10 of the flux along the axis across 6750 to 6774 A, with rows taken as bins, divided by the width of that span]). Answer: 0.005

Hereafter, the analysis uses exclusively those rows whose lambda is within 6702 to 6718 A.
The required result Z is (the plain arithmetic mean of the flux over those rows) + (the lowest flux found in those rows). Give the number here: 36.7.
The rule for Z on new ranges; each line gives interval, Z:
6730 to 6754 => 36.4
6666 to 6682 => 37.1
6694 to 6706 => 35.3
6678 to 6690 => 37.5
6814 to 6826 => 35.7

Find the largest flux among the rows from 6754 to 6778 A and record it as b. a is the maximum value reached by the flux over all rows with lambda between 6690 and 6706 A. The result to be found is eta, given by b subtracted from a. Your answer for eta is 0.0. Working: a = 19.3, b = 19.28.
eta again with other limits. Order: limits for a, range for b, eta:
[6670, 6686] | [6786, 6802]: 1.7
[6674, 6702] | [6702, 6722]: 1.6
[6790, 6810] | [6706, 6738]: -0.1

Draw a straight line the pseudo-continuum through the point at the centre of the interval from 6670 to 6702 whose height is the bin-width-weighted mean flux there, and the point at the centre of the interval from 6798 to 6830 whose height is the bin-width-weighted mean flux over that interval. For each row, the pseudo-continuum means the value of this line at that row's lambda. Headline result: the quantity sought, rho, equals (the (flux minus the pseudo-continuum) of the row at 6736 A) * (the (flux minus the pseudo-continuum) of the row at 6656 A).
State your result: -0.4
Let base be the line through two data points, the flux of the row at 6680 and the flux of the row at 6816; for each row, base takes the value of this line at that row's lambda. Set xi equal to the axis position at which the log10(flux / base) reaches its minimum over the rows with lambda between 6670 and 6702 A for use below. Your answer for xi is 6700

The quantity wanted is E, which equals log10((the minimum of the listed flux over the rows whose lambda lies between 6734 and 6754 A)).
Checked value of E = 1.25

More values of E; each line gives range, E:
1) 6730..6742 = 1.26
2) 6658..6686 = 1.26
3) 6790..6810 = 1.26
